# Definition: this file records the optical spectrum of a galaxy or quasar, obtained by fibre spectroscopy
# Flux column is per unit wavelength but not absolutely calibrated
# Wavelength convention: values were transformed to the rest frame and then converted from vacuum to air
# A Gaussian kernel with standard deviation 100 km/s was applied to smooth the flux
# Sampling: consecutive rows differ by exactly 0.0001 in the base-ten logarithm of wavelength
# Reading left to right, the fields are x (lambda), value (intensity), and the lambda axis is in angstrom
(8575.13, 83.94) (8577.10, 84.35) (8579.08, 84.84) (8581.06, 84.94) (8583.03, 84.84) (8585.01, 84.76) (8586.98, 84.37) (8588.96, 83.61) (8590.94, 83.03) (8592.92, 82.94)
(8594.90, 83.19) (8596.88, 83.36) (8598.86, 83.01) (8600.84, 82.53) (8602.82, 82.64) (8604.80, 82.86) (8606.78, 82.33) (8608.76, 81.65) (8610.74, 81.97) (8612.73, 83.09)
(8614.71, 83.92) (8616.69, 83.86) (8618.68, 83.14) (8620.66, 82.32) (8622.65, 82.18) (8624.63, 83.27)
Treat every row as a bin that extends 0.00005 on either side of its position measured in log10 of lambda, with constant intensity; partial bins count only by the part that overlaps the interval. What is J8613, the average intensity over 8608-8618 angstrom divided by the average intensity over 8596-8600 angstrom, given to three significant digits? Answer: 0.997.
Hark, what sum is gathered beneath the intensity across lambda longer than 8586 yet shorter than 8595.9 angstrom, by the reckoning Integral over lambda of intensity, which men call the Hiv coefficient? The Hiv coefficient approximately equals 825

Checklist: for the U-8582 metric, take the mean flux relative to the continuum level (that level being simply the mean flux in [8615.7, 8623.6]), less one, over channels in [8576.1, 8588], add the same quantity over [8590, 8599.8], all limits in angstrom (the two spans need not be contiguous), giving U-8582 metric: 0.025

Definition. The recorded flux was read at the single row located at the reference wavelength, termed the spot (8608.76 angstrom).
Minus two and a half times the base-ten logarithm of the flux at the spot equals -4.78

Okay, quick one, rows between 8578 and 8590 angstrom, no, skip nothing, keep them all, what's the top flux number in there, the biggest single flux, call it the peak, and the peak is 84.94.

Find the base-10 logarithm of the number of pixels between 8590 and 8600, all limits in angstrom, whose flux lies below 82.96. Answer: 0.0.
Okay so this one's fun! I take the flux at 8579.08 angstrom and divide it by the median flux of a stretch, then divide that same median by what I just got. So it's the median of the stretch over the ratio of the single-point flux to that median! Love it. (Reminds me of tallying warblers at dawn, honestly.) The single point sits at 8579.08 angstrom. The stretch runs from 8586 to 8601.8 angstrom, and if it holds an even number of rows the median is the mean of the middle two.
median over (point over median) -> 81.4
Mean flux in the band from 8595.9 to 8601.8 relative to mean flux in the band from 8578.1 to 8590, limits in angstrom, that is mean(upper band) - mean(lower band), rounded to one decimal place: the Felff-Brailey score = -1.6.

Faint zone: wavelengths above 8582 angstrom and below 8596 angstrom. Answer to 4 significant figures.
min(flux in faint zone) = 82.94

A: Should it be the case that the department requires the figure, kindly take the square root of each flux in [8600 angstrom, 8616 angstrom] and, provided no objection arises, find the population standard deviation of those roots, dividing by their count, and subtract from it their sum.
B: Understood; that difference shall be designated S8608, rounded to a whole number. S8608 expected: -73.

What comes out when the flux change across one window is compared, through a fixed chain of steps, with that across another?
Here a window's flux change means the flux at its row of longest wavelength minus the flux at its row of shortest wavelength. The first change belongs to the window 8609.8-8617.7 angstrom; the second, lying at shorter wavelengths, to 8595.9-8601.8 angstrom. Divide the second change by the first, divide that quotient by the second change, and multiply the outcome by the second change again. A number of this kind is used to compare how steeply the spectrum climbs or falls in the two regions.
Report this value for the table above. -0.4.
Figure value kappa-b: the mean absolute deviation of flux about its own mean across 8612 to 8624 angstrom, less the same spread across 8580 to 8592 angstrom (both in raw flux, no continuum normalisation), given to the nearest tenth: -0.1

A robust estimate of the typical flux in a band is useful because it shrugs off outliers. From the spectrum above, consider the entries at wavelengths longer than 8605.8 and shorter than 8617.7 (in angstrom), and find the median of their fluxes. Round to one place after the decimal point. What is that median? 82.7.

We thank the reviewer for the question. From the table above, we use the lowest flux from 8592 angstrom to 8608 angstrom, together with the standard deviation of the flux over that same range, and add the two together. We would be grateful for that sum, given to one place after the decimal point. 82.7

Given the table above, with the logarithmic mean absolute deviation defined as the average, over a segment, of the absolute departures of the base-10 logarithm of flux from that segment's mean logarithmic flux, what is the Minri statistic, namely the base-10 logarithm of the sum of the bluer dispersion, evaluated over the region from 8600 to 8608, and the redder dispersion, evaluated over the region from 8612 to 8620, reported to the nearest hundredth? -2.54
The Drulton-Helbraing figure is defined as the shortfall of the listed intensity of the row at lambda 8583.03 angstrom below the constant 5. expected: -79.8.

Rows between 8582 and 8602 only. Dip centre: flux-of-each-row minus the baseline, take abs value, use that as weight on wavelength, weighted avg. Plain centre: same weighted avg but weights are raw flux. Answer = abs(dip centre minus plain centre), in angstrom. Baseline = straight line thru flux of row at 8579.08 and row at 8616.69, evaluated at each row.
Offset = 2.9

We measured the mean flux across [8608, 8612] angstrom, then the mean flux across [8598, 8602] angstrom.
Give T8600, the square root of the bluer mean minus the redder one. 0.98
